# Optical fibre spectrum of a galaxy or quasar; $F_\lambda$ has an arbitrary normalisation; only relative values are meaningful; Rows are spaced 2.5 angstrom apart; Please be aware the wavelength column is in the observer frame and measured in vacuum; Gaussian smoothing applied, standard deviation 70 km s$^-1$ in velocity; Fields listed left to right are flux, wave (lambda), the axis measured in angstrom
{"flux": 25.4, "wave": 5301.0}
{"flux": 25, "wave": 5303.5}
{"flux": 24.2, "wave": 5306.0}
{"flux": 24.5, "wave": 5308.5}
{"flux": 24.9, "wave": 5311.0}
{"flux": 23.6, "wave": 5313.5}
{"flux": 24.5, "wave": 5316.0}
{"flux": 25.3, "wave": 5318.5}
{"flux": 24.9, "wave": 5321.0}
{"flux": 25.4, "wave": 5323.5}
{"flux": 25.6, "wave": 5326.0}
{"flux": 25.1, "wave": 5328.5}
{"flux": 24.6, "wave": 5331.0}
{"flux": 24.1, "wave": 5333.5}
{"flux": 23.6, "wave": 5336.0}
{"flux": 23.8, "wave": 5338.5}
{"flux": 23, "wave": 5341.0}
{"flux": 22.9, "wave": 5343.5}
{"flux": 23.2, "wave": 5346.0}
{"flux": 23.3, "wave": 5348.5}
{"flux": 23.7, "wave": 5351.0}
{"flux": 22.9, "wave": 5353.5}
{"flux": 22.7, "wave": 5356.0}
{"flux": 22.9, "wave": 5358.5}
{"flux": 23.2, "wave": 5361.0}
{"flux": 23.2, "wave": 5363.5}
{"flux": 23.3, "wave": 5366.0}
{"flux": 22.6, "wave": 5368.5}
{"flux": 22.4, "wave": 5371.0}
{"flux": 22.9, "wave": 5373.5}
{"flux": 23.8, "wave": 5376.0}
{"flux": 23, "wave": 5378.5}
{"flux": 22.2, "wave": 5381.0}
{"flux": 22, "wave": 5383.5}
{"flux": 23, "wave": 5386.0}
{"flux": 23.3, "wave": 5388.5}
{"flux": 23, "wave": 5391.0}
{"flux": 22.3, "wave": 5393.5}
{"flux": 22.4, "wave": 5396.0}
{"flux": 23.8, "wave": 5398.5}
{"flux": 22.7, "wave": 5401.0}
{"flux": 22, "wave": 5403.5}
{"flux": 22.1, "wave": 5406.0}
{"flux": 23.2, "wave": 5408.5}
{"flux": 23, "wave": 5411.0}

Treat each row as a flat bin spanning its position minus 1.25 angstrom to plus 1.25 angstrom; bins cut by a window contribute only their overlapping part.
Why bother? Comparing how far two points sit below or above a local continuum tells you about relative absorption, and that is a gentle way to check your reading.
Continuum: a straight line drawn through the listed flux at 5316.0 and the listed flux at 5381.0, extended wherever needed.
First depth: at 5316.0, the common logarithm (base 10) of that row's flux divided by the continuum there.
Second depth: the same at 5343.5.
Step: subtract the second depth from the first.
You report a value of 0.012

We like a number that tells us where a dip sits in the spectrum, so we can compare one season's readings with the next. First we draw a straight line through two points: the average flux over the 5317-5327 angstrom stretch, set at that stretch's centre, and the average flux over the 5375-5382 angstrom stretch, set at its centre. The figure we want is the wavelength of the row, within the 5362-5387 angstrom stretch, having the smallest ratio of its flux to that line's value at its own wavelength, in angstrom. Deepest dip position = 5371.0 angstrom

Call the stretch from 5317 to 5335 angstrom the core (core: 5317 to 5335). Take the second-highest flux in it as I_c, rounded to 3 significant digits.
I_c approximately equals 25.4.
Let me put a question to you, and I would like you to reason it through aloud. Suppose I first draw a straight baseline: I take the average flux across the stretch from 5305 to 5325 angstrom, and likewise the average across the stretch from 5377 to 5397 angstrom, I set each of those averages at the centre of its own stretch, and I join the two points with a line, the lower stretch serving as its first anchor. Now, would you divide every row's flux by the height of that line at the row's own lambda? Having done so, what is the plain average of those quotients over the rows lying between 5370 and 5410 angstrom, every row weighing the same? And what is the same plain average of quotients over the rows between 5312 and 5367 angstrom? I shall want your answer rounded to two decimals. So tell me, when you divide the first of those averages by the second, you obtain 1.01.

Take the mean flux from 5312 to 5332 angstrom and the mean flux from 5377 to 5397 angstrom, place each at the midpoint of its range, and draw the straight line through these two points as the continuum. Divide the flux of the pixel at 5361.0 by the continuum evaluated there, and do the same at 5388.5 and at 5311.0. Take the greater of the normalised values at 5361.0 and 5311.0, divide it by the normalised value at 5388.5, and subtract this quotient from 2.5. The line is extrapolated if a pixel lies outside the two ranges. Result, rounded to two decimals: 1.54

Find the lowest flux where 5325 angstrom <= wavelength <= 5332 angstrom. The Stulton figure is 24.6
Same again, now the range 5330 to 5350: 22.9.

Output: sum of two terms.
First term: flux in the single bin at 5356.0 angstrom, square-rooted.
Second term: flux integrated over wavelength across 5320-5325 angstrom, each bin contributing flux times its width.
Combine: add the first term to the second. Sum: 131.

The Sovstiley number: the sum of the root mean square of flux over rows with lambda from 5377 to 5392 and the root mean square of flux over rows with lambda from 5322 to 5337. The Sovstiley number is 47.5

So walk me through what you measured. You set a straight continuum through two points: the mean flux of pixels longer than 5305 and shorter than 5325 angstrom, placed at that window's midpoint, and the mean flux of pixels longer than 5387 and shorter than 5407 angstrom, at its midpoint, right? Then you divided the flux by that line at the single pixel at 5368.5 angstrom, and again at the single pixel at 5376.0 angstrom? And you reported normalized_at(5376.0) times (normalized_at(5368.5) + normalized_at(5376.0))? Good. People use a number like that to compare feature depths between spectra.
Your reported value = 2.04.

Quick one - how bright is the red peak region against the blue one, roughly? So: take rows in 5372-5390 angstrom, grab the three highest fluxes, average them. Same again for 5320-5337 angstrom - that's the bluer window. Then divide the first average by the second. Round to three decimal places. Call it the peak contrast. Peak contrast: 0.921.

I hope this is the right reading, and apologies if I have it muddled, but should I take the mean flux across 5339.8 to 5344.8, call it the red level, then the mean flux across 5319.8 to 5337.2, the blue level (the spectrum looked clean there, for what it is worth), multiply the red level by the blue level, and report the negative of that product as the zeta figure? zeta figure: -568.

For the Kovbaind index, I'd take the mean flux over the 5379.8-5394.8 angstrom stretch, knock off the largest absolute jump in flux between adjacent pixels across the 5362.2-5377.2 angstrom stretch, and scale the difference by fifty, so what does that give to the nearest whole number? 1087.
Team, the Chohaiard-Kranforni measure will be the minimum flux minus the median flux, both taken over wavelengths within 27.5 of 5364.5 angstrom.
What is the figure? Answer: -1.0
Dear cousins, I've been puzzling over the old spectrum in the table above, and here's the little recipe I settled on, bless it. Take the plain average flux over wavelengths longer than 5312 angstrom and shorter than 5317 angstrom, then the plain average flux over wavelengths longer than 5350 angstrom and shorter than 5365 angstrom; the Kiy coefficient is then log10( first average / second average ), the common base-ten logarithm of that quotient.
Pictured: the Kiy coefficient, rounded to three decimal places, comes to 0.018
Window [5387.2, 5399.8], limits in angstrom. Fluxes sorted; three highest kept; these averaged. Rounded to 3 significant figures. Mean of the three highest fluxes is 23.4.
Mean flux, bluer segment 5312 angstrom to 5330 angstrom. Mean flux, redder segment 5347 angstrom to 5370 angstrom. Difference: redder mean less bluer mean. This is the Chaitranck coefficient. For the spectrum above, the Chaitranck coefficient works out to -1.8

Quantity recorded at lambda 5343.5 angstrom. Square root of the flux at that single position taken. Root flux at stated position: 4.79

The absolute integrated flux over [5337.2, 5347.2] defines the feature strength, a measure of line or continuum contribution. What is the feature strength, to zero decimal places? 232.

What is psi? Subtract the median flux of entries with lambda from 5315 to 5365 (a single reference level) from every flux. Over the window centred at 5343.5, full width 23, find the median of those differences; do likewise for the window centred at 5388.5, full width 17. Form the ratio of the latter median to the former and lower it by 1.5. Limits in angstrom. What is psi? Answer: 2.1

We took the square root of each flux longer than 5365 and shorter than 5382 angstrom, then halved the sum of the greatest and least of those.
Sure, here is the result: 4.80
